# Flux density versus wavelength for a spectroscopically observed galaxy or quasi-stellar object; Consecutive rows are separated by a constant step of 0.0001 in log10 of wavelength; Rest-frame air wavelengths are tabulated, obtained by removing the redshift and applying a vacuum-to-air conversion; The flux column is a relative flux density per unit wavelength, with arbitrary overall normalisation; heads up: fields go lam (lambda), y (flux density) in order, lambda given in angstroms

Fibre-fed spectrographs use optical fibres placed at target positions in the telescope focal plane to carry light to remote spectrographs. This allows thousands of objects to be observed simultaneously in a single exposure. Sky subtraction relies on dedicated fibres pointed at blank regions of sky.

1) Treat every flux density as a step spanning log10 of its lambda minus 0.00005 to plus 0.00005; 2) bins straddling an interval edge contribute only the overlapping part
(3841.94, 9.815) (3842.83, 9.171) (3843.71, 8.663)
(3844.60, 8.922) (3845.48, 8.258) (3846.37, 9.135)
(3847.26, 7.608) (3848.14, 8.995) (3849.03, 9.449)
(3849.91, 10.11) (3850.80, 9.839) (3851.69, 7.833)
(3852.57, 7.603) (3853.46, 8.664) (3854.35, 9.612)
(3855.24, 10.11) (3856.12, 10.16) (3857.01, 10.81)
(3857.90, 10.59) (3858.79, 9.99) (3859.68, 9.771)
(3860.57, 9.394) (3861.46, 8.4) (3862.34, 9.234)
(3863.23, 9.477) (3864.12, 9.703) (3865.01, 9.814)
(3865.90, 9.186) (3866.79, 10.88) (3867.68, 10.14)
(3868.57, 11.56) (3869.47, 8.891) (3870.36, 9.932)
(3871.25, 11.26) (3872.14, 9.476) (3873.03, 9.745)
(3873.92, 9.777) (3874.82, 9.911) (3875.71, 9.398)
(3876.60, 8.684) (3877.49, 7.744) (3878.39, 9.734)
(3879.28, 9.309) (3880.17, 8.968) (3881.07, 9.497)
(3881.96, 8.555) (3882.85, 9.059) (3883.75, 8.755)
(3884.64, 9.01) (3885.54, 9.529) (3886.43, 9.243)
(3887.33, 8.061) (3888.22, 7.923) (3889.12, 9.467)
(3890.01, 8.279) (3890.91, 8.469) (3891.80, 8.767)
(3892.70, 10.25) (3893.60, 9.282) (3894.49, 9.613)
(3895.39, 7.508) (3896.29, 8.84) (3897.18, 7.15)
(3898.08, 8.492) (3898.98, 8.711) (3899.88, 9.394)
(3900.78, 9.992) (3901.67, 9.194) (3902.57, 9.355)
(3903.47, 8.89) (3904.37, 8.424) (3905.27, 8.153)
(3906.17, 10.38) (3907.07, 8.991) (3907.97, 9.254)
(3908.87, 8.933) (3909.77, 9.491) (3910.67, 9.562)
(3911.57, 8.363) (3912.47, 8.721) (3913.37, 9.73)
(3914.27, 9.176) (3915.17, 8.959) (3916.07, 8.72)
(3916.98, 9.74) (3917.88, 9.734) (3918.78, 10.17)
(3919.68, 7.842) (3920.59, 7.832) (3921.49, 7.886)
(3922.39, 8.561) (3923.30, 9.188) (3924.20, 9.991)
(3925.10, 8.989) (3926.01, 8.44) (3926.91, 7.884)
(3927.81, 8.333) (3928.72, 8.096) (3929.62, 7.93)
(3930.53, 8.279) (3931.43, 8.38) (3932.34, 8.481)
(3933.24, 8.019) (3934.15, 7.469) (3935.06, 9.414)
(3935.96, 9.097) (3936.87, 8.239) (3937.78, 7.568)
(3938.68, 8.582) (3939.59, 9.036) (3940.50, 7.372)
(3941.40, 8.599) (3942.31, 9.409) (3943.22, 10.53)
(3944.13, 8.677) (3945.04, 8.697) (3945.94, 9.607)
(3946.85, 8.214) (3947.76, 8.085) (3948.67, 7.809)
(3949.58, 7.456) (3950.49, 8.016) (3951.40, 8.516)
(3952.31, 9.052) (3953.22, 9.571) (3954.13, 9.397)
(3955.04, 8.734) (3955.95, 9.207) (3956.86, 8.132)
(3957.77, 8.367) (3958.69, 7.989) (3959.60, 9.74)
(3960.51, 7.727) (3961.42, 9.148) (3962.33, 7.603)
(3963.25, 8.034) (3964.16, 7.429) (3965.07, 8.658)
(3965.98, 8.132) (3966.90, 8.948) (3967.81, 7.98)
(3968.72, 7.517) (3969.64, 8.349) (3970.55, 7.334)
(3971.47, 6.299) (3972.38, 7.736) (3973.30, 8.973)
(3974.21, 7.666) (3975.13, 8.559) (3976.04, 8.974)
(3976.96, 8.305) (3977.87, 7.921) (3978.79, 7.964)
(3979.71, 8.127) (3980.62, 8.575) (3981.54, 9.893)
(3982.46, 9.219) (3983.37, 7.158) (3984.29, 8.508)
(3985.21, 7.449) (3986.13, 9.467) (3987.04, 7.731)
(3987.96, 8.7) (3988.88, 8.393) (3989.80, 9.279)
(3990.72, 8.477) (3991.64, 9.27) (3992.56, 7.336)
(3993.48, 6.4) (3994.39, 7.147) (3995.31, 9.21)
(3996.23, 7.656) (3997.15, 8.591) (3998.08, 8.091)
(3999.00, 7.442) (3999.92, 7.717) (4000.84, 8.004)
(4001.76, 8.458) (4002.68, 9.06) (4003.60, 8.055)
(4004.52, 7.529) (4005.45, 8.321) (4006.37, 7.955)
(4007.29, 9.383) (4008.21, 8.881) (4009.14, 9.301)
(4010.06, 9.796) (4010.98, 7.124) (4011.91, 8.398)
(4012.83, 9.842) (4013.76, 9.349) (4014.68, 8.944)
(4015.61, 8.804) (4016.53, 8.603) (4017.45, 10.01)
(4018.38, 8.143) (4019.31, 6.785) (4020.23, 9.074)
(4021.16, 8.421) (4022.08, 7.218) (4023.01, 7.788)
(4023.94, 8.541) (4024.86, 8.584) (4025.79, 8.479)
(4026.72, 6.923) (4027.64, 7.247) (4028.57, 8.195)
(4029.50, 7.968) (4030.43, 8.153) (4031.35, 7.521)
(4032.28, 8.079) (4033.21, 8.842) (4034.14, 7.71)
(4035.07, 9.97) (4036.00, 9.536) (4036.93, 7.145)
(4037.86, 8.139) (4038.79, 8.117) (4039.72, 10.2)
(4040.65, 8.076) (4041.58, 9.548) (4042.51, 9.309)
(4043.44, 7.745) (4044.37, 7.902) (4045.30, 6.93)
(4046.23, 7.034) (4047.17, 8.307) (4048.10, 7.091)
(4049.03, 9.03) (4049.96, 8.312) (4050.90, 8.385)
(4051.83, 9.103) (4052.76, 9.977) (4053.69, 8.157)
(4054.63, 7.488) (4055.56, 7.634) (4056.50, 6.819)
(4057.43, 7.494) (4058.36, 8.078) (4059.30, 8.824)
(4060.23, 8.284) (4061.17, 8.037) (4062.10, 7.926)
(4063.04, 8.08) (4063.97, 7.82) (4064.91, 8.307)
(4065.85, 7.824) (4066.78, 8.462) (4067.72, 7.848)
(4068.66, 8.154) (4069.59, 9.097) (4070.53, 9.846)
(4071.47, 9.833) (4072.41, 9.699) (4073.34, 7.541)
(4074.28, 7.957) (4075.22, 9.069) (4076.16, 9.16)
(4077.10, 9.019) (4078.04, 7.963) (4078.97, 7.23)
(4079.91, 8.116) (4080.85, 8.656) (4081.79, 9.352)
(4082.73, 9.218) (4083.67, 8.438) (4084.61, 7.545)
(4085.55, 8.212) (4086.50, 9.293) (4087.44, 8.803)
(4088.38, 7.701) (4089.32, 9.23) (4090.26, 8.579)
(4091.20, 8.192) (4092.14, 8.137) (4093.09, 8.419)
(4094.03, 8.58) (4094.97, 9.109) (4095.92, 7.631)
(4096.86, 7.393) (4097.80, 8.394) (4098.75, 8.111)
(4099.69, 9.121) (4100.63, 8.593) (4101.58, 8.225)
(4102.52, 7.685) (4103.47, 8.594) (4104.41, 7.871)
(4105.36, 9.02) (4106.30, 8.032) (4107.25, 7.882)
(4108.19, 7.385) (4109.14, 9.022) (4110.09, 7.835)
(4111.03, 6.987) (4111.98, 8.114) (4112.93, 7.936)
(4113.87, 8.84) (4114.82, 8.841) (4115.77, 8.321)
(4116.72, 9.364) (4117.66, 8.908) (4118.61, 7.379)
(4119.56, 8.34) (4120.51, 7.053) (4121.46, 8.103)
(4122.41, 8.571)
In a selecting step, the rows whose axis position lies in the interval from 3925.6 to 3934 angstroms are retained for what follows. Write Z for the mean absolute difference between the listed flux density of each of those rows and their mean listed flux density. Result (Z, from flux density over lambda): 0.20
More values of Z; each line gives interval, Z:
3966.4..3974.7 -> 0.62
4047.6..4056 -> 0.69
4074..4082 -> 0.61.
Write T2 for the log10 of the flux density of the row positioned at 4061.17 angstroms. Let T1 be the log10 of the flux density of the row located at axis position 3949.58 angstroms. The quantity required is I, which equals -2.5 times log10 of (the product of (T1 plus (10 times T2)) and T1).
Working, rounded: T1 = 0.87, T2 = 0.91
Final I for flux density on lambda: -2.34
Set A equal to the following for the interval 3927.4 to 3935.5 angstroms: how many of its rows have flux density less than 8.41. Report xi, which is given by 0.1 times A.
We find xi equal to 0.70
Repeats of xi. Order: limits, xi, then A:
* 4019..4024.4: 0.30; 3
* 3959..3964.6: 0.40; 4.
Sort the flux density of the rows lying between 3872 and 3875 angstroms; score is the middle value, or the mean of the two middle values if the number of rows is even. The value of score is 9.8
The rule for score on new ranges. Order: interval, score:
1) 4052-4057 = 7.6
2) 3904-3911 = 9.1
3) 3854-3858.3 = 10.2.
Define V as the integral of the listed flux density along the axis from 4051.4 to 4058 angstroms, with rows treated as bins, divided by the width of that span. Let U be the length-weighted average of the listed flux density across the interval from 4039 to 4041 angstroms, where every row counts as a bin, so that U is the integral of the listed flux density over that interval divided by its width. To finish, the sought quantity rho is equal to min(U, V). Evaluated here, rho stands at 8.10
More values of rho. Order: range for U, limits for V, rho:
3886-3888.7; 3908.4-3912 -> 8.40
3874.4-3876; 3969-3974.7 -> 7.71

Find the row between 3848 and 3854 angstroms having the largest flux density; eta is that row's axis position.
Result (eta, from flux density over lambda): 3849.91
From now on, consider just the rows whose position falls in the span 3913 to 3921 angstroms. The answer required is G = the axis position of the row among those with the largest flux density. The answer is 3918.78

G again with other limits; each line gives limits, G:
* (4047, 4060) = 4052.76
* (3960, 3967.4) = 3961.42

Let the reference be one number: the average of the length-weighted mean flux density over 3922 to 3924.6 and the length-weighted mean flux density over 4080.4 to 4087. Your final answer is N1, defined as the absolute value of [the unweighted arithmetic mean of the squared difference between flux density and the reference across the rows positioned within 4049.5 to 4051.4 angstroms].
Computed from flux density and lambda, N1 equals 0.36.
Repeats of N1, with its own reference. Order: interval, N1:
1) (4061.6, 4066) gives 0.95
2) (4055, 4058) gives 2.80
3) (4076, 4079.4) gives 1.00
